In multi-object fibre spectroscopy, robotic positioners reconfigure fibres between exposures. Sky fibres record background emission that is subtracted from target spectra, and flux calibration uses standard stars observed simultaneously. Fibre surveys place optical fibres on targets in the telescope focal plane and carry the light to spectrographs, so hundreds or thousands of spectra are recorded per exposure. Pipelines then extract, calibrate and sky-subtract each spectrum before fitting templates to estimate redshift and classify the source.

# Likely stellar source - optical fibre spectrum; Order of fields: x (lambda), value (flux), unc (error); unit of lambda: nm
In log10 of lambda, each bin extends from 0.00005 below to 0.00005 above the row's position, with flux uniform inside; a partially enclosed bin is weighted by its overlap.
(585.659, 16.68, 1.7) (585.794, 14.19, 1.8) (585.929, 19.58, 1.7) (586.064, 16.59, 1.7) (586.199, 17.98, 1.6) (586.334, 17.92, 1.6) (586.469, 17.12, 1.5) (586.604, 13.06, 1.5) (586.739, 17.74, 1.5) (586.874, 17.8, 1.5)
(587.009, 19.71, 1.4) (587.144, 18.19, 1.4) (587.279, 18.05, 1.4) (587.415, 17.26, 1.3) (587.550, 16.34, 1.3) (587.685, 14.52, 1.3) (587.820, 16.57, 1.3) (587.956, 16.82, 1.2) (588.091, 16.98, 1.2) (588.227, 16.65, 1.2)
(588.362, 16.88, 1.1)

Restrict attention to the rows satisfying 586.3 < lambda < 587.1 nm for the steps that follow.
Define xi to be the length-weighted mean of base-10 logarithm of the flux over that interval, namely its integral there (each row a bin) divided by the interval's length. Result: 1.23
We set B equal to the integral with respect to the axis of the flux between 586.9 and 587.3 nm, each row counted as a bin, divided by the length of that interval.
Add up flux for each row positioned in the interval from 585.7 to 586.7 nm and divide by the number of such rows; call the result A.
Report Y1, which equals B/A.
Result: 1.12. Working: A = 16.6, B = 18.7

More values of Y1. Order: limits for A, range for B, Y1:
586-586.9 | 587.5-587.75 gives 0.91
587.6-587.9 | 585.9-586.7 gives 1.09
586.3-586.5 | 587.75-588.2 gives 0.96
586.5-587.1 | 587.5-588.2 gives 0.95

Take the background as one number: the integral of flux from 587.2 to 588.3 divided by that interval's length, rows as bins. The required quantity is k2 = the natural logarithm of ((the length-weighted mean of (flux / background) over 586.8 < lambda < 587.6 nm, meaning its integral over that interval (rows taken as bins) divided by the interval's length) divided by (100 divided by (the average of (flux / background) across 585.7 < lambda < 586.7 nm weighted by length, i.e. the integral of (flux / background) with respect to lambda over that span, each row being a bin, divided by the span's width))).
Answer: -4.53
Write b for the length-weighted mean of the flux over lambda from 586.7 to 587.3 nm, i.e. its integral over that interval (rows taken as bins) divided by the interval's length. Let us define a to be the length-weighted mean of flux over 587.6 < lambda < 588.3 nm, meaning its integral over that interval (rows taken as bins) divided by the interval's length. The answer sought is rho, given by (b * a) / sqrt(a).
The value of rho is 74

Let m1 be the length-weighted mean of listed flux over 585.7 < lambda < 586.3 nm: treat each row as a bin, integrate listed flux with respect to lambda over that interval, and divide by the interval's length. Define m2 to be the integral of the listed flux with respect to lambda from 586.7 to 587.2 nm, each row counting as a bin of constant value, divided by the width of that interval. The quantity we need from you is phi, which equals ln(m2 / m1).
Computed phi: 0.07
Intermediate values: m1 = 17.1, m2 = 18.4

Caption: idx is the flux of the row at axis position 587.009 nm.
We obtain 19.71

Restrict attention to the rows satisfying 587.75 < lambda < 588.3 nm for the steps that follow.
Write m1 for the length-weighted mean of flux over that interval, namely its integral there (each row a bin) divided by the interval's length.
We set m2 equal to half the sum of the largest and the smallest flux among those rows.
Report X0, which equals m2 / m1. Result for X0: 1.00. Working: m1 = 16.7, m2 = 16.8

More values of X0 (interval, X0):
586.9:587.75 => 0.98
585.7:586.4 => 0.98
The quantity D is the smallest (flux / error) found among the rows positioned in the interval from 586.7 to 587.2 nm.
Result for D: 12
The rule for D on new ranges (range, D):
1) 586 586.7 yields 9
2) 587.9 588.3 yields 14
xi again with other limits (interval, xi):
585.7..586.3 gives 1.23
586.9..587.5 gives 1.26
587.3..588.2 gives 1.22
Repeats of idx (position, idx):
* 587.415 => 17.26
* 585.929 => 19.58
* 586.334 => 17.92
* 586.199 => 17.98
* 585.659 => 16.68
